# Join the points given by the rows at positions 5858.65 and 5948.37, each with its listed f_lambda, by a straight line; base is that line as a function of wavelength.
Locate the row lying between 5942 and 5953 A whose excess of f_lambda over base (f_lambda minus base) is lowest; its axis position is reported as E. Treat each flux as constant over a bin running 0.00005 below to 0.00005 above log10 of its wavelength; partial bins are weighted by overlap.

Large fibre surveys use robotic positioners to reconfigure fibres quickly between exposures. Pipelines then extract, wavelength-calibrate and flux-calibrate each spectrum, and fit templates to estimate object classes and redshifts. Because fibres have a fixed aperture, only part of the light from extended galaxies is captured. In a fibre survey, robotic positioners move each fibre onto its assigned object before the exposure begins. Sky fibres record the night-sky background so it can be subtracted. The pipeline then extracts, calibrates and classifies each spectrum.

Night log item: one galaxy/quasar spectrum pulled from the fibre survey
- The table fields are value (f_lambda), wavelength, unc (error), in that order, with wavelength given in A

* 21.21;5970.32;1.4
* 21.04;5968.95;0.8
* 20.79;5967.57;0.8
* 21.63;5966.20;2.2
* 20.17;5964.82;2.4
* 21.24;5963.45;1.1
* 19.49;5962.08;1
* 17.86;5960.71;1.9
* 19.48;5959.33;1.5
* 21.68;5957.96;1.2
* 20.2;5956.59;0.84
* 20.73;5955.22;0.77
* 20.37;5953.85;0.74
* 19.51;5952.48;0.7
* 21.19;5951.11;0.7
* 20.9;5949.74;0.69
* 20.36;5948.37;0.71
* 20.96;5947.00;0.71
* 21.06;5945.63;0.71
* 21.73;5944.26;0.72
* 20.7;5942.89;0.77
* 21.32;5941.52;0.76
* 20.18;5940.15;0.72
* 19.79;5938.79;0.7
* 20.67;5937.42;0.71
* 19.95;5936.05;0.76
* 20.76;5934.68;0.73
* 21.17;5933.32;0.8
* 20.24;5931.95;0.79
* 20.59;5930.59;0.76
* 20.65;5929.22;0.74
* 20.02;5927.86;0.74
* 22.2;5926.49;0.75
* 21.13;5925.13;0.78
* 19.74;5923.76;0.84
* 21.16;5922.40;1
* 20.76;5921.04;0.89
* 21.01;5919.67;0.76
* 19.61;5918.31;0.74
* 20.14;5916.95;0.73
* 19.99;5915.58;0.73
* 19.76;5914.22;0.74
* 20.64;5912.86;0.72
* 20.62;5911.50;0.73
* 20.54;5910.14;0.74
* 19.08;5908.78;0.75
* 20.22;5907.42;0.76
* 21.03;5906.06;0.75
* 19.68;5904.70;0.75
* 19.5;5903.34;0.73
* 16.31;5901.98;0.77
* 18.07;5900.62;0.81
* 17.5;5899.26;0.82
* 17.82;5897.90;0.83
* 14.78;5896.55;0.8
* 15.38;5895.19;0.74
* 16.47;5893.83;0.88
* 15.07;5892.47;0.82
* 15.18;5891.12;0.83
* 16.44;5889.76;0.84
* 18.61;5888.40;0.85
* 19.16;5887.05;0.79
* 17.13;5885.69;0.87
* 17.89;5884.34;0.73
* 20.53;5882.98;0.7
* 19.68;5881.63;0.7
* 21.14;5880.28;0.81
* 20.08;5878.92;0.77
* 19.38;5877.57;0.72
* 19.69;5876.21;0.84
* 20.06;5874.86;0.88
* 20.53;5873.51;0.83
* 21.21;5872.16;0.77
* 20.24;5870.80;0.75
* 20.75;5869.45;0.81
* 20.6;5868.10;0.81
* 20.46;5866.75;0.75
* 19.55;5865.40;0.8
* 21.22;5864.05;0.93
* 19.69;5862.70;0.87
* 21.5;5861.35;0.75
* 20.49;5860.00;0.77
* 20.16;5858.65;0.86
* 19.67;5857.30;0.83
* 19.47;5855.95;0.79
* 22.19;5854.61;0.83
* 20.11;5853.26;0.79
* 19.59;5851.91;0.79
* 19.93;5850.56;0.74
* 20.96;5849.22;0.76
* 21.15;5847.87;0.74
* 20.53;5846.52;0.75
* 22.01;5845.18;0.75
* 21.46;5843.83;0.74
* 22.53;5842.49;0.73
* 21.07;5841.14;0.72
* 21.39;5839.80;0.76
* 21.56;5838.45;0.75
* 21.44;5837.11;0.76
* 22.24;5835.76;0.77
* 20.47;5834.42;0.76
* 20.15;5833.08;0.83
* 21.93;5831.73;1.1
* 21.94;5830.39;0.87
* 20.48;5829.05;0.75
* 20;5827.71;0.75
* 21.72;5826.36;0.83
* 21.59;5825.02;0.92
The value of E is 5952.48 A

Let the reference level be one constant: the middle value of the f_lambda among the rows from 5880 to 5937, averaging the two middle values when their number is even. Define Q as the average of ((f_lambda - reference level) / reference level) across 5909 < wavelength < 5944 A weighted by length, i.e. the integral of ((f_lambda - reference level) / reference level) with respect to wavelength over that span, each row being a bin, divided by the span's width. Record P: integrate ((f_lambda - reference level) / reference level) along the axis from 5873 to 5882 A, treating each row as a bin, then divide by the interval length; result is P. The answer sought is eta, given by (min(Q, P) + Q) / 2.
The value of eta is 0.02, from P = 0.012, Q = 0.034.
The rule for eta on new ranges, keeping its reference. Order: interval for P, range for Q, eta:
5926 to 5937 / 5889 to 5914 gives -0.09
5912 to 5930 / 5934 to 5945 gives 0.04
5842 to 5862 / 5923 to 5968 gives 0.04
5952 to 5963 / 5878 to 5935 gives -0.03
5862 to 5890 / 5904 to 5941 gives 0.01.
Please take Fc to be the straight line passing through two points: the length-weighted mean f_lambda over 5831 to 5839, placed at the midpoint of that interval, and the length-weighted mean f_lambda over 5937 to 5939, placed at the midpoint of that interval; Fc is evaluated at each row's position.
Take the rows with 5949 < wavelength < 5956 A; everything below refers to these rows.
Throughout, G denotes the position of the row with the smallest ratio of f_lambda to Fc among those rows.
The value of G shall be 5952.48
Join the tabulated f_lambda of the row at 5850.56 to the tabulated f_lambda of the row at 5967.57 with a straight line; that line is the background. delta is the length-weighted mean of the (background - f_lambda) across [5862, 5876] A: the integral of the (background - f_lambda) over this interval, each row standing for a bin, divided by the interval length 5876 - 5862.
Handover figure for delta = -0.3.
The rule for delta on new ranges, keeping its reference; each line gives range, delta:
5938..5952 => -0.2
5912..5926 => 0.0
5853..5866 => -0.4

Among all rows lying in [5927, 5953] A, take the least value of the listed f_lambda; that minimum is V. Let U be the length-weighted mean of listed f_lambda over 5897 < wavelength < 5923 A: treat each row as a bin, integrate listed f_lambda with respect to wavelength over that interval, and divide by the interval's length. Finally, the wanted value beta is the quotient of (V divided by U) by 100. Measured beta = 0.0099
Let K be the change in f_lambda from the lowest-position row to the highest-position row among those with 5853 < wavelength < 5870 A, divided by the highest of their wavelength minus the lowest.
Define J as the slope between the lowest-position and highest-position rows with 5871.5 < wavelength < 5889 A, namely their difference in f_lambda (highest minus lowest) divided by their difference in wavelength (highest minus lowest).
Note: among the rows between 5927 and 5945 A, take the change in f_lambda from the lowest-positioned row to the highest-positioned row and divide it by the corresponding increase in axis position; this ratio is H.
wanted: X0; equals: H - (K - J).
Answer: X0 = -0.1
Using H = 0.10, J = -0.16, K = 0.04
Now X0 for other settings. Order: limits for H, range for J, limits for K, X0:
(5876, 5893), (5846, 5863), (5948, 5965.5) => -0.3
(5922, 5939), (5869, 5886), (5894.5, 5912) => -0.6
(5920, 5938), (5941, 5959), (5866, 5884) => 0.0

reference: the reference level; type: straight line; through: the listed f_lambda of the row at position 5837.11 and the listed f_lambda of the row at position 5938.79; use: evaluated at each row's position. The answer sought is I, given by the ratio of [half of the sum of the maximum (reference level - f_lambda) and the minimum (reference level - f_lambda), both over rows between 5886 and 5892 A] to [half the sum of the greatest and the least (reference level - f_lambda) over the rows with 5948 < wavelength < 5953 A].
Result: -4.4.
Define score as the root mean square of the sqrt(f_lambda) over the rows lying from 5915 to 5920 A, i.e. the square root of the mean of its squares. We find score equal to 4.49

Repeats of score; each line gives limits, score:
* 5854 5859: 4.51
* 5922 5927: 4.59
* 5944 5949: 4.59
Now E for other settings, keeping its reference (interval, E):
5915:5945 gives 5918.31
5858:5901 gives 5896.55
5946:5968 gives 5960.71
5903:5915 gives 5908.78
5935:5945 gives 5938.79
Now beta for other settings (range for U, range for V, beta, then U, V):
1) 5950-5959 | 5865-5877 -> 0.0095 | 20.6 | 19.55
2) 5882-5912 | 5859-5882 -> 0.0107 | 18.0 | 19.38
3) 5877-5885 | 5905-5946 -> 0.0096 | 19.8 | 19.08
